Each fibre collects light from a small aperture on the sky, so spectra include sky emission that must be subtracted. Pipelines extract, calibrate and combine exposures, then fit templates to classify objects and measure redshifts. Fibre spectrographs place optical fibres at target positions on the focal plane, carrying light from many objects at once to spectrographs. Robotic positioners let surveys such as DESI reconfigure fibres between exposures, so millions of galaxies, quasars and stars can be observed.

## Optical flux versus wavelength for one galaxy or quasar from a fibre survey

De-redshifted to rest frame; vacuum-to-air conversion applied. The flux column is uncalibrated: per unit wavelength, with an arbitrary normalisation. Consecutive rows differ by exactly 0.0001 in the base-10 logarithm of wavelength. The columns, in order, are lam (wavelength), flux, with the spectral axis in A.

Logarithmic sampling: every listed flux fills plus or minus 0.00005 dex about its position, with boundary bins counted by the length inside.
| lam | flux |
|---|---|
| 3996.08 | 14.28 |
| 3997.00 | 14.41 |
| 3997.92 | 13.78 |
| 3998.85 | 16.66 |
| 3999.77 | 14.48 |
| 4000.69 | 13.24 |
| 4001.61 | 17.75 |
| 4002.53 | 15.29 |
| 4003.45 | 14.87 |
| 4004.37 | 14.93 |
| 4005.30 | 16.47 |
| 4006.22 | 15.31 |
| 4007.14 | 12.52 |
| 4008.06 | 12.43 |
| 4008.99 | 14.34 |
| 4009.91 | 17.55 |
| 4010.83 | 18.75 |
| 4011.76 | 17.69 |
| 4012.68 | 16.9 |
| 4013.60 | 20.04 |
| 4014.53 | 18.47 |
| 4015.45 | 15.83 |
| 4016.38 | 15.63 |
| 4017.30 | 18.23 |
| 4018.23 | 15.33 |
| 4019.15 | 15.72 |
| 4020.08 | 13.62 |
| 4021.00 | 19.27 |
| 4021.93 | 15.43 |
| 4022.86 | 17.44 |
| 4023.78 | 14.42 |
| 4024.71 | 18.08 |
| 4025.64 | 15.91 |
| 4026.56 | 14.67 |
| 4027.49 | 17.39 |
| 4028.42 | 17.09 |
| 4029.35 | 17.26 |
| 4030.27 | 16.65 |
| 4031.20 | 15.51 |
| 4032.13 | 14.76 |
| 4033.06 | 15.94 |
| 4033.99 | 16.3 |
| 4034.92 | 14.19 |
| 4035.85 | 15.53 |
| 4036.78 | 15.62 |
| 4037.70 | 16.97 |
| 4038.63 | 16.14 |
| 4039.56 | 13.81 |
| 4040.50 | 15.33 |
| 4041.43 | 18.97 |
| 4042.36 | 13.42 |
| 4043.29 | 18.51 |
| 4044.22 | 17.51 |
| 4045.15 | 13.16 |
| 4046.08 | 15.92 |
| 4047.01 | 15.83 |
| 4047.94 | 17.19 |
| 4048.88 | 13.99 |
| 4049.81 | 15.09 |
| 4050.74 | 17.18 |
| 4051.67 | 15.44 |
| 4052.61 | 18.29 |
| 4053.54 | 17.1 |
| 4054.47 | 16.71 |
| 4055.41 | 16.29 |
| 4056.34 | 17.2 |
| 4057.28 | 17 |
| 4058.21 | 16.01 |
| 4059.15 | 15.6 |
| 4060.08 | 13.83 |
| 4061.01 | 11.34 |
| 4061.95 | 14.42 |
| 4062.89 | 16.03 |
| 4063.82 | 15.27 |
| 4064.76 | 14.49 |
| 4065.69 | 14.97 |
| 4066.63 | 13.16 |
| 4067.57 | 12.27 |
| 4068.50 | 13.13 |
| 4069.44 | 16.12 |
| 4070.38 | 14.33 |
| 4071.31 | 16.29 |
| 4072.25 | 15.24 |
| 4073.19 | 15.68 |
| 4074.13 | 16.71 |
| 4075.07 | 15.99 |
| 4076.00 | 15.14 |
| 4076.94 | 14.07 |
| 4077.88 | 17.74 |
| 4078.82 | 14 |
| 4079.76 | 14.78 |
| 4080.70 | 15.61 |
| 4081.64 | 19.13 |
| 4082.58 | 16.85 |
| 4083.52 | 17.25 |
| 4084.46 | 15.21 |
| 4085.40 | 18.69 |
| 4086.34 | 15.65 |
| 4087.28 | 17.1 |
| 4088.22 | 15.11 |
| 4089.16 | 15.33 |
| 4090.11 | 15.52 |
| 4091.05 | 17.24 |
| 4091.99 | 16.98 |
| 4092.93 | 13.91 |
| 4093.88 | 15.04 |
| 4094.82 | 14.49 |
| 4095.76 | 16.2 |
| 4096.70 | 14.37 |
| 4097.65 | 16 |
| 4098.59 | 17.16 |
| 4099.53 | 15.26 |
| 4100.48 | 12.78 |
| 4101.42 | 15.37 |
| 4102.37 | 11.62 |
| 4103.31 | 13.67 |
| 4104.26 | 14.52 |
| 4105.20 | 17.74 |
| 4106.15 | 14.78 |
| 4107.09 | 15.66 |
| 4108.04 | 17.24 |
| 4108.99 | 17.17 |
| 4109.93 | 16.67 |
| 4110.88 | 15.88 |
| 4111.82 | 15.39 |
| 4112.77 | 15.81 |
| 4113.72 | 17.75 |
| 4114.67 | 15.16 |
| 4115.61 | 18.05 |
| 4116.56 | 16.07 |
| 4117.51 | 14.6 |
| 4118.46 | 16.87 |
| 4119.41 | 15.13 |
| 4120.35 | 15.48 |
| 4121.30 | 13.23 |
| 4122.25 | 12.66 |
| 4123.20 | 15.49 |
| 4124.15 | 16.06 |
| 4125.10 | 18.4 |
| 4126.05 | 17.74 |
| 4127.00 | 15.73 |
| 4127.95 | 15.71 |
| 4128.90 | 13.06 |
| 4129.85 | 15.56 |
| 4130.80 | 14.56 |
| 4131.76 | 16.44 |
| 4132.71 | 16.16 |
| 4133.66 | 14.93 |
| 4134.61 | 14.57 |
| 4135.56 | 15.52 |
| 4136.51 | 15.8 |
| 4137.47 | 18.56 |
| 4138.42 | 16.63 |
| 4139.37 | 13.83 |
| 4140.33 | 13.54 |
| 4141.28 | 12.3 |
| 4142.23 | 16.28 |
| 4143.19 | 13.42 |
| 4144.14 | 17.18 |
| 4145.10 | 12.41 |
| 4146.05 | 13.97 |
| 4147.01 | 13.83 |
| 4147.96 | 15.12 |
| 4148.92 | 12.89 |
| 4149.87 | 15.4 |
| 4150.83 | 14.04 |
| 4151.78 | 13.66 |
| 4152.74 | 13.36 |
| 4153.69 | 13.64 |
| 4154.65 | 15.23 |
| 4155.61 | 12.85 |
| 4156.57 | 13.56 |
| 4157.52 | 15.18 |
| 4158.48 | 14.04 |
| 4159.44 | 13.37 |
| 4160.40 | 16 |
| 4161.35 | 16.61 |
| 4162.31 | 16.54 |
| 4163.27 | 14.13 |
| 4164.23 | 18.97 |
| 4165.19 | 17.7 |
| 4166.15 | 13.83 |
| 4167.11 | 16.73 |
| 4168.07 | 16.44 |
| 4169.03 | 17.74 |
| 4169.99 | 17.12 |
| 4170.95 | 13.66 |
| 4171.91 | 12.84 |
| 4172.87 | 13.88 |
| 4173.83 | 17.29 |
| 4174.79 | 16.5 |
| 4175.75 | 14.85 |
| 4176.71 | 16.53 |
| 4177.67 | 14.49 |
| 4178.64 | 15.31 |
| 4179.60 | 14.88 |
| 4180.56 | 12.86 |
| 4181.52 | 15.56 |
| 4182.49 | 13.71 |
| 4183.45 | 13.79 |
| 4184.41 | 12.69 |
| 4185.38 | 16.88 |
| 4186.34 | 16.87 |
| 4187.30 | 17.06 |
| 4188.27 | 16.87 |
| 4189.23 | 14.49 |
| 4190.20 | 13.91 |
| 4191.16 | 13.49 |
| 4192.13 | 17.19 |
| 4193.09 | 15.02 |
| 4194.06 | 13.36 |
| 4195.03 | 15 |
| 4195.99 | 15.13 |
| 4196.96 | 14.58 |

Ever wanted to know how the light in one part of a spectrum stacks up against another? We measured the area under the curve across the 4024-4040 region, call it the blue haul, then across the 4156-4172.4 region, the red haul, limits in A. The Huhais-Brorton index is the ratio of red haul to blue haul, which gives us 1.00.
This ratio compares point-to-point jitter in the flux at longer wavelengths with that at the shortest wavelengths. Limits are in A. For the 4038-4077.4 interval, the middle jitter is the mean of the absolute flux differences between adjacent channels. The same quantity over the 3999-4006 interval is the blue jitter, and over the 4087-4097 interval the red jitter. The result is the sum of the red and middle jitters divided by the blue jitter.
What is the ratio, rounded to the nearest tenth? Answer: 1.7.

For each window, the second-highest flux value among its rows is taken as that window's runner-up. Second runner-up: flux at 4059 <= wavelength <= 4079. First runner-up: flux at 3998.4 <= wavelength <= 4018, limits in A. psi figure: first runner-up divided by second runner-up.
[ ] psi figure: 1.12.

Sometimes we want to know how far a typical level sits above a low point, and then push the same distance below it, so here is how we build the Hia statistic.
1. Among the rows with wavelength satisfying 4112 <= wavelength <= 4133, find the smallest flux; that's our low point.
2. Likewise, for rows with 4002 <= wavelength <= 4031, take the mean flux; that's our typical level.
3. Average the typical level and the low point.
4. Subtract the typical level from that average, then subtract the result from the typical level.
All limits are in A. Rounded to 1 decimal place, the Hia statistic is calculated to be 18.0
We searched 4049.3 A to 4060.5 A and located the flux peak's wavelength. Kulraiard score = 4052.61 A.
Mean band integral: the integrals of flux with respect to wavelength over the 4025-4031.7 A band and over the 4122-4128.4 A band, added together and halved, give 106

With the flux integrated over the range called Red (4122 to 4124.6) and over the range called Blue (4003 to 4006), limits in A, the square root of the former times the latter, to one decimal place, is 42.3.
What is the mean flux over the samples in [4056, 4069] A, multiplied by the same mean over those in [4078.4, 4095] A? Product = 234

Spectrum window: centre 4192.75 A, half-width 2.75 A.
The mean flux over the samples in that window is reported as 14.7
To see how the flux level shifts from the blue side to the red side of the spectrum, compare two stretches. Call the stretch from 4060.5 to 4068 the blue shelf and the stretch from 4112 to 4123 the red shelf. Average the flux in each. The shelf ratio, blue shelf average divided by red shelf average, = 0.90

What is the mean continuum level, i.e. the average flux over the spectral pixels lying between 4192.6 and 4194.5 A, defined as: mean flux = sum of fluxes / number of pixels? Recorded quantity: 14.2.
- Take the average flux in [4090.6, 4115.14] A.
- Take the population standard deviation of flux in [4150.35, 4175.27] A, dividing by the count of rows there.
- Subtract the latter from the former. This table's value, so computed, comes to 13.8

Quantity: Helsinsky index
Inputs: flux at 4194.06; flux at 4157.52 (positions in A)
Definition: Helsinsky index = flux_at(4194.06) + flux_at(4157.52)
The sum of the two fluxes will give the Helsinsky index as 29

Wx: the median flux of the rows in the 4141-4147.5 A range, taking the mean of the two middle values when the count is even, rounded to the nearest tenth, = 13.8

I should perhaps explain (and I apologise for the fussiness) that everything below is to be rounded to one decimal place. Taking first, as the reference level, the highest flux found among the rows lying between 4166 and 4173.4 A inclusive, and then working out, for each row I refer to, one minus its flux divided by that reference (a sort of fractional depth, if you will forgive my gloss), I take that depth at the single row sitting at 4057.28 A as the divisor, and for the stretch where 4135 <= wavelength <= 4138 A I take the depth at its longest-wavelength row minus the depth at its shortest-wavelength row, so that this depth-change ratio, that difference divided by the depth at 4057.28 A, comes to -4.1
